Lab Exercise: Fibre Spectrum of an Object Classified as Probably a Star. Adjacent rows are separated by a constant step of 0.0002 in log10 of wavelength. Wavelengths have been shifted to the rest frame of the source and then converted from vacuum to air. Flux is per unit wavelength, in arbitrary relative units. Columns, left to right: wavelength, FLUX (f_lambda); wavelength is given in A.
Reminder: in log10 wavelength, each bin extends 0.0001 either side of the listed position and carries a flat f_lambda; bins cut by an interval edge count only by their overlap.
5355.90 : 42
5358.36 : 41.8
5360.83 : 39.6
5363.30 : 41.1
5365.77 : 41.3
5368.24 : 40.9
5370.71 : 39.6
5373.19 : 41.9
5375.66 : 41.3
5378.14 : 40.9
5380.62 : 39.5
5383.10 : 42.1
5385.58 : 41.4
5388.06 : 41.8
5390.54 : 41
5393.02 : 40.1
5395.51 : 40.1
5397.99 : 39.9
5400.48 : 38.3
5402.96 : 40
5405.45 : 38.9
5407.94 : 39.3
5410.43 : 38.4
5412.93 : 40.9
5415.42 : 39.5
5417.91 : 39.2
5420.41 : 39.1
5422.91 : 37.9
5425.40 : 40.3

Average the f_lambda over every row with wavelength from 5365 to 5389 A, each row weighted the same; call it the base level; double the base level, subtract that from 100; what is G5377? 17.9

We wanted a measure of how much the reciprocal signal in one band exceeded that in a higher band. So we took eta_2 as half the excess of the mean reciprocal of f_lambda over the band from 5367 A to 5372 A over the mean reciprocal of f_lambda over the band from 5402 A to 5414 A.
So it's -0.0002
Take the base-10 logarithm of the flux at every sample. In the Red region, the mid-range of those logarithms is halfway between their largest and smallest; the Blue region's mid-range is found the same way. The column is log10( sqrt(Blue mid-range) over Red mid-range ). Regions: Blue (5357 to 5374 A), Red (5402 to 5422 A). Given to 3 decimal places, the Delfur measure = -0.100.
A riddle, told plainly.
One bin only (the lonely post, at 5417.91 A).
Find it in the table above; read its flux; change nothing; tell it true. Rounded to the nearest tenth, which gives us 39.2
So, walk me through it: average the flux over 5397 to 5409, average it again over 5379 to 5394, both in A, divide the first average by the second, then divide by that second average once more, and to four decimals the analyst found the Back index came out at 0.0234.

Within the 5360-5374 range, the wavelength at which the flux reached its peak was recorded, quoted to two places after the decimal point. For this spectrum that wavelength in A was 5373.19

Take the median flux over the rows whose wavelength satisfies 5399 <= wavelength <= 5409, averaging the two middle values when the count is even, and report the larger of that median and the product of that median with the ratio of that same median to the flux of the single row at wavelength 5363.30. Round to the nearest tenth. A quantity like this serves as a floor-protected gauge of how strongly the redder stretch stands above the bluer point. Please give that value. 39.1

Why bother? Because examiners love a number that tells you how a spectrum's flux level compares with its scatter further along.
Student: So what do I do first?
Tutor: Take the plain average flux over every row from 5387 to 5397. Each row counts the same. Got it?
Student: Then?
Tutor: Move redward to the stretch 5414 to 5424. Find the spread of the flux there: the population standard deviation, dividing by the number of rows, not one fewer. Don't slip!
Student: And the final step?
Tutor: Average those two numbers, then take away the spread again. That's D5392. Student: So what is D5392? 20.1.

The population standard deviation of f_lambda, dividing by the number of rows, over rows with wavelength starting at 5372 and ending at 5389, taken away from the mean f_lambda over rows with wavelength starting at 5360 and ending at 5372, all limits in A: 39.7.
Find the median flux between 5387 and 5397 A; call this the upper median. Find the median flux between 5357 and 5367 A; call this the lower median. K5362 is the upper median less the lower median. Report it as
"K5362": -0.65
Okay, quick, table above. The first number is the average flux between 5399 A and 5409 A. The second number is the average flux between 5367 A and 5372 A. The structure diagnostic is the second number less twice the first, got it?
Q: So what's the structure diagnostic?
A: -38.0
